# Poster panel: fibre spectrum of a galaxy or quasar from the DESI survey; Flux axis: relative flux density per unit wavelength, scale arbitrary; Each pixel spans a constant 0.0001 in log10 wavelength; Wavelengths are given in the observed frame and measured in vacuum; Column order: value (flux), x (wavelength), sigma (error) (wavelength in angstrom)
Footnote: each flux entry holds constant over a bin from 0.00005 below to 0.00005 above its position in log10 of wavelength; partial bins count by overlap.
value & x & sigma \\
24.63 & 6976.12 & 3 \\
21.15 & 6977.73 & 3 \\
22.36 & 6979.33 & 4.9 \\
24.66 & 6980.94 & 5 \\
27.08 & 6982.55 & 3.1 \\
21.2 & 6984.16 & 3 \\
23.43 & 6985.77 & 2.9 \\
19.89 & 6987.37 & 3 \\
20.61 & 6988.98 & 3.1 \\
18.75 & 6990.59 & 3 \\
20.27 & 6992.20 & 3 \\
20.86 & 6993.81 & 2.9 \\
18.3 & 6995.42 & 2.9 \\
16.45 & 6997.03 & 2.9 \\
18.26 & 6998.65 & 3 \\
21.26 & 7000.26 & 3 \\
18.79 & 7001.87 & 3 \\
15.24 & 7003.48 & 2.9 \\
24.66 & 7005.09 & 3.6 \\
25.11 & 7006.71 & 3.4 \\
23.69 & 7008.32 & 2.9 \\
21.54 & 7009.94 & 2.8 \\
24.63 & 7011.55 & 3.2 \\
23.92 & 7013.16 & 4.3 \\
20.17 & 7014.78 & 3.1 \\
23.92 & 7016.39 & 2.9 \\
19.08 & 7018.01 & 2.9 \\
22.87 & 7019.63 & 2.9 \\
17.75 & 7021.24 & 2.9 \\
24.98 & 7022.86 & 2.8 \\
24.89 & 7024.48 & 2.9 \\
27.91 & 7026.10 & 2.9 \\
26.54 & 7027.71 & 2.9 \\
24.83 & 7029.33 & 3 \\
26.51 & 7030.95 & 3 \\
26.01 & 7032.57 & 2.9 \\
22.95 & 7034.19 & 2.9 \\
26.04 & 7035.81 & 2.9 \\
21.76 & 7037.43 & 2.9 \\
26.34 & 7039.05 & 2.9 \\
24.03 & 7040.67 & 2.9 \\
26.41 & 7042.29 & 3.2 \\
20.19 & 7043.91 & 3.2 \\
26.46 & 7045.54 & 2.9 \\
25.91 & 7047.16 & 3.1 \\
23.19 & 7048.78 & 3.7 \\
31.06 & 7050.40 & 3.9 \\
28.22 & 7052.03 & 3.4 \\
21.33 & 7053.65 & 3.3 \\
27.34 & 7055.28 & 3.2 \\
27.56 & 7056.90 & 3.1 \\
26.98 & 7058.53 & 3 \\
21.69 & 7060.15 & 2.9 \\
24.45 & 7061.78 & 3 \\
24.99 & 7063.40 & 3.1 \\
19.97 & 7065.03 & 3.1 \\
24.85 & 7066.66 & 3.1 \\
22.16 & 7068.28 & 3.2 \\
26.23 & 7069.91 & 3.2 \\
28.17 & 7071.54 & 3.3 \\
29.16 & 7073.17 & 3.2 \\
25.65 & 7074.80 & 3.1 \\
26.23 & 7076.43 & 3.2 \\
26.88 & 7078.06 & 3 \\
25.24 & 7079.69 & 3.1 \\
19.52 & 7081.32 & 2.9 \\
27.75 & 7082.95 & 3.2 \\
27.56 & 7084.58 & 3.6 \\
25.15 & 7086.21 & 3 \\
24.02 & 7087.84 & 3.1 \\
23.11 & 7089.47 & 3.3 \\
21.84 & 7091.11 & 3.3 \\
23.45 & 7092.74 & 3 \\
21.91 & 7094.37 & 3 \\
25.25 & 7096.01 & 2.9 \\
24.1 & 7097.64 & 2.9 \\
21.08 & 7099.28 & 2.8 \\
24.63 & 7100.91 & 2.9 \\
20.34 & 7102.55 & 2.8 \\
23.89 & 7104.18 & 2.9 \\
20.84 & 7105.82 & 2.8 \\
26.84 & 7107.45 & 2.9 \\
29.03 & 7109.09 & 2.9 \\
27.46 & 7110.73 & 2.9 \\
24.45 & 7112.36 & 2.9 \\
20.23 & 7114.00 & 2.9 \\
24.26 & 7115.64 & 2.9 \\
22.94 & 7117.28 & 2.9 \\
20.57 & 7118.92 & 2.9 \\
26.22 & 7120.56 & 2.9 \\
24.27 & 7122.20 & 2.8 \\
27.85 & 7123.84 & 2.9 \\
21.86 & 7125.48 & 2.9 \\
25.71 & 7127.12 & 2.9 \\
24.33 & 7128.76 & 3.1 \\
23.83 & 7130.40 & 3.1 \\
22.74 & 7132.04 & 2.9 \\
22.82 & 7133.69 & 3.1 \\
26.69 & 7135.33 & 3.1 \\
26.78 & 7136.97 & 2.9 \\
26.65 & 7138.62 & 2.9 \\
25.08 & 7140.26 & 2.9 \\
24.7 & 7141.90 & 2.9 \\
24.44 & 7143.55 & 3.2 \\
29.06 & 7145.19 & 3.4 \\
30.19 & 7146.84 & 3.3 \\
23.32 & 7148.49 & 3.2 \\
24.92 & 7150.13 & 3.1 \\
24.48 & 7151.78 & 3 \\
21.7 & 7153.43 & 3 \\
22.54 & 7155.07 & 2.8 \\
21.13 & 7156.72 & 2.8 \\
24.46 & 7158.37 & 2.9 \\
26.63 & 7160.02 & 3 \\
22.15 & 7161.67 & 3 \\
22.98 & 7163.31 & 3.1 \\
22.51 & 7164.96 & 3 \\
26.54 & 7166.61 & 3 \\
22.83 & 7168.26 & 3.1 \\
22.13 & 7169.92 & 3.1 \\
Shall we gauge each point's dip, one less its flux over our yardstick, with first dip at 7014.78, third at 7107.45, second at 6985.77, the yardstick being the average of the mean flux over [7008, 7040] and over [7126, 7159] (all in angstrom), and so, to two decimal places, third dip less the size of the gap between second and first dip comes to -0.24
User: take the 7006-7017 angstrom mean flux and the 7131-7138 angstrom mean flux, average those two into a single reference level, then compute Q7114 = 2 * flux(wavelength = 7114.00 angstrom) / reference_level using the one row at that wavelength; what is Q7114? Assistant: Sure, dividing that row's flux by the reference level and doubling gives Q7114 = 1.68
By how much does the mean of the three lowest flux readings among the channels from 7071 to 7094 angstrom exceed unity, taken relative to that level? 20.5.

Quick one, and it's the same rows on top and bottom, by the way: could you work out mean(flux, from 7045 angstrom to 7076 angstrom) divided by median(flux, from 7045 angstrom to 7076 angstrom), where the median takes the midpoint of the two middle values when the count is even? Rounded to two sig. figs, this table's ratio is 0.99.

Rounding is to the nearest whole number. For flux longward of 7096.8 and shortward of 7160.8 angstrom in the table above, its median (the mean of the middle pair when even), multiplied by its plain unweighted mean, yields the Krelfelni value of 597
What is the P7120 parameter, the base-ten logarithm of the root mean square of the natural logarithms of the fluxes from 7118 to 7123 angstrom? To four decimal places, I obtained 0.4999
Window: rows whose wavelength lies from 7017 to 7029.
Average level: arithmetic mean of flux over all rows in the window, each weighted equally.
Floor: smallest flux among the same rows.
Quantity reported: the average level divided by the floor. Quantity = 1.32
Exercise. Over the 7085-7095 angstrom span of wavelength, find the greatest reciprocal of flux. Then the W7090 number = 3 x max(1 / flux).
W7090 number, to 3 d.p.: 0.137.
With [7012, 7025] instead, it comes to 0.169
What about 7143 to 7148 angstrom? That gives 0.123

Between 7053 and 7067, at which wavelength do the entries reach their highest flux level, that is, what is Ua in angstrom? 7056.90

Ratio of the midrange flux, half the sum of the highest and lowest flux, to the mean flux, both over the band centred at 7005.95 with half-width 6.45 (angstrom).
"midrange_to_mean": 0.92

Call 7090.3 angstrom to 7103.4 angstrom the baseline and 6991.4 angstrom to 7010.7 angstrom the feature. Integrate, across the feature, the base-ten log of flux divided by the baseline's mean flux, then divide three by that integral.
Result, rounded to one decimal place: -2.9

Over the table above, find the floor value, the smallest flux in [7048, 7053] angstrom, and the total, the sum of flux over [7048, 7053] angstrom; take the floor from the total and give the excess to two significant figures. 59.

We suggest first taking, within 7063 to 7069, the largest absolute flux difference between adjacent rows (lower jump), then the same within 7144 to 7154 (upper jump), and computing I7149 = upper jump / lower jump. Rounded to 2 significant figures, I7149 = 1.4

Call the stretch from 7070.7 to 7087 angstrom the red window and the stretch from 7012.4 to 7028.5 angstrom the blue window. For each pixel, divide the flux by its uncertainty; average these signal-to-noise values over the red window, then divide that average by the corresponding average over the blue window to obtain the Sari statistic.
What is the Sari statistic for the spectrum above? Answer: 1.07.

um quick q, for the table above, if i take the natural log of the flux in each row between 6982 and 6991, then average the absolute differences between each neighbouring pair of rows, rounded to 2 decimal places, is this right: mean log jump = 0.13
